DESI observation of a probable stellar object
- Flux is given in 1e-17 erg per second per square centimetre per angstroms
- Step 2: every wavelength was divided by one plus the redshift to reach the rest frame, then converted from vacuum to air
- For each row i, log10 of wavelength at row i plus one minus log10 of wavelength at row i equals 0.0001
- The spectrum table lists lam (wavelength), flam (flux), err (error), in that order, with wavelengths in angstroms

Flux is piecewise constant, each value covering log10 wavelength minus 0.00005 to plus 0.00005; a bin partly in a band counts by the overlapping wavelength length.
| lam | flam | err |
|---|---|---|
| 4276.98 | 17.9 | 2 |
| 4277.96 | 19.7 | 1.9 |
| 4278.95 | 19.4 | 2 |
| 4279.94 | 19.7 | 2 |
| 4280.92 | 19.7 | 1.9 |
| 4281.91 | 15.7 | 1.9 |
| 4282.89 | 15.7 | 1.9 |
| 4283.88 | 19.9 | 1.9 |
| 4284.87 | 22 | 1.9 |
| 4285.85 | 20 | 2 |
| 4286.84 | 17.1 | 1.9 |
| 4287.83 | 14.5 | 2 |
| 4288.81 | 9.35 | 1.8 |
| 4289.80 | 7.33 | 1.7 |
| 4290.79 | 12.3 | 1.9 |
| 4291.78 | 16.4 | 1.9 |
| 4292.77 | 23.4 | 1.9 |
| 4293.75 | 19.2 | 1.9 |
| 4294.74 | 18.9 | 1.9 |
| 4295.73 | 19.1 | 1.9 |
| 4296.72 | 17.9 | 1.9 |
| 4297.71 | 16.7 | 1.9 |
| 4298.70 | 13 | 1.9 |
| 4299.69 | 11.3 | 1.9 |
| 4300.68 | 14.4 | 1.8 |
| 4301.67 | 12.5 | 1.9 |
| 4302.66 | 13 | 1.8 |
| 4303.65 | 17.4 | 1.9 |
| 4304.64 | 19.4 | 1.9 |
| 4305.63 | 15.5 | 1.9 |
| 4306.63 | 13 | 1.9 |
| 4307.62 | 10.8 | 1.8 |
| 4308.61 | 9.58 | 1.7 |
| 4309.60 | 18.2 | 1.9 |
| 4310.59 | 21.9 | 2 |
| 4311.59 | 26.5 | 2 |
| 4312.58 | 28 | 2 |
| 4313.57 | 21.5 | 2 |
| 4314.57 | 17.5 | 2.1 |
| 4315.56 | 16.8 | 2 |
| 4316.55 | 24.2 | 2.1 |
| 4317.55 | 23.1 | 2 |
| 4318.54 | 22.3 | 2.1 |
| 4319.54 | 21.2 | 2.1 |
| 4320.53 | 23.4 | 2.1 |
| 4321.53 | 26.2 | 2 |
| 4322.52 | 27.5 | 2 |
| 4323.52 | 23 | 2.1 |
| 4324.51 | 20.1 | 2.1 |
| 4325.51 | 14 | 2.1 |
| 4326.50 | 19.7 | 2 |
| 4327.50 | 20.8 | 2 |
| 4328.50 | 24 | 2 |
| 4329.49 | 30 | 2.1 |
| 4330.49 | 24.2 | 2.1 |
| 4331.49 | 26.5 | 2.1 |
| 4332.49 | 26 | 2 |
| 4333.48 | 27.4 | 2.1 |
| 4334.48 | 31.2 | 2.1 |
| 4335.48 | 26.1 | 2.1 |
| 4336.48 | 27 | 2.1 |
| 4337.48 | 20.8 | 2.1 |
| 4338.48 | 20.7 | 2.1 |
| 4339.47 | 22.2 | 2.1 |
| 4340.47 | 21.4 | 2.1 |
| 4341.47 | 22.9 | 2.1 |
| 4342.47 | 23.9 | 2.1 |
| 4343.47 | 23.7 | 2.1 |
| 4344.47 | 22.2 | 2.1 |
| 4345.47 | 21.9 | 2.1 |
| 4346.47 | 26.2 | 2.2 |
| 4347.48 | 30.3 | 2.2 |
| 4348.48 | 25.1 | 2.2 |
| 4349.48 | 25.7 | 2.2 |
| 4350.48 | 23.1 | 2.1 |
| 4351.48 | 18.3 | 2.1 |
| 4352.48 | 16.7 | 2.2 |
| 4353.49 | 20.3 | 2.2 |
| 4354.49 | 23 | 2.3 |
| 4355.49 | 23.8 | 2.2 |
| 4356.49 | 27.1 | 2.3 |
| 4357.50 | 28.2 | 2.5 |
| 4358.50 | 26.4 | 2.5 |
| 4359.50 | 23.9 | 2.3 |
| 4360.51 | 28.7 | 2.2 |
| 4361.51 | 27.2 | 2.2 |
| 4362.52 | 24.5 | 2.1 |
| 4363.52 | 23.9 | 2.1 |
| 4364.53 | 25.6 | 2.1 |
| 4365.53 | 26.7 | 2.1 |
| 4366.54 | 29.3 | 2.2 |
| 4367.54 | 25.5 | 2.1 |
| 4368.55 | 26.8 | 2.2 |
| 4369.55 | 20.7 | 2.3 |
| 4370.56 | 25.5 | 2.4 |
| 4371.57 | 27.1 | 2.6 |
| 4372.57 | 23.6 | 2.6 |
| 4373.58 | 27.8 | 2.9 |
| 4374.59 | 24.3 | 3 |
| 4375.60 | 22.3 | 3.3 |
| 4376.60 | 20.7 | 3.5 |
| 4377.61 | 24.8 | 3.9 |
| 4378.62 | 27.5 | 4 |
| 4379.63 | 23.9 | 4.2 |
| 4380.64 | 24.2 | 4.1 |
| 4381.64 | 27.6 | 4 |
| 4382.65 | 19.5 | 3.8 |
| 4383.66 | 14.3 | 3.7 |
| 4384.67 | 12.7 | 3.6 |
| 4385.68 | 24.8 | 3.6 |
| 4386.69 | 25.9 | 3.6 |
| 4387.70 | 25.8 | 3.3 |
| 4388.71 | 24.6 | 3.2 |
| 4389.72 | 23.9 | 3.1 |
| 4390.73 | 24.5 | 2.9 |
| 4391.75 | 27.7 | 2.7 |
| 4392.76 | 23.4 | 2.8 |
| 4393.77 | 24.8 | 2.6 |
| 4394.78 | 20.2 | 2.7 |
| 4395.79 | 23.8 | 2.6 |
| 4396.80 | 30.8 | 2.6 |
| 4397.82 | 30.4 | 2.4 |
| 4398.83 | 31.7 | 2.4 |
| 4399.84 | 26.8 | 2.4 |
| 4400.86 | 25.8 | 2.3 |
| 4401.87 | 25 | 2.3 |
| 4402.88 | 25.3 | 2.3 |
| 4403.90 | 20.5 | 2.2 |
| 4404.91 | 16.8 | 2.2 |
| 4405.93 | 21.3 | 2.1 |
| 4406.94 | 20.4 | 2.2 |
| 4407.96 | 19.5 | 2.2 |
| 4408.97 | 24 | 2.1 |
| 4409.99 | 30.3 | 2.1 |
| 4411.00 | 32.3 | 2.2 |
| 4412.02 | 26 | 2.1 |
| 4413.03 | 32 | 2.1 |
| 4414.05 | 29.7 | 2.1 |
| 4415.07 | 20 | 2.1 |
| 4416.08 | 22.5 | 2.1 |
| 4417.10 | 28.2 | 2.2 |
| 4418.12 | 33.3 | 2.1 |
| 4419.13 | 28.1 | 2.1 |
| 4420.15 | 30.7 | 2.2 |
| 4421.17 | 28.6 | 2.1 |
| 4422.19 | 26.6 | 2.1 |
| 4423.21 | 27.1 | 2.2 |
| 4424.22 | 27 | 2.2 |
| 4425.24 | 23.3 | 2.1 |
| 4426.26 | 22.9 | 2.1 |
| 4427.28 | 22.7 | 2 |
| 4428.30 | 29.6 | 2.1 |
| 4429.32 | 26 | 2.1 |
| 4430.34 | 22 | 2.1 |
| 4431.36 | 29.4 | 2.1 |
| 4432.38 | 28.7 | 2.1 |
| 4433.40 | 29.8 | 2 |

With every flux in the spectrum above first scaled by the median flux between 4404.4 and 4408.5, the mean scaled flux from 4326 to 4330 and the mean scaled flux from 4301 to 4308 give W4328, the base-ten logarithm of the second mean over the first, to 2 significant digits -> -0.21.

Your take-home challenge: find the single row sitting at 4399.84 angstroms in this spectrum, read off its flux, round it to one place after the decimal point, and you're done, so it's 26.8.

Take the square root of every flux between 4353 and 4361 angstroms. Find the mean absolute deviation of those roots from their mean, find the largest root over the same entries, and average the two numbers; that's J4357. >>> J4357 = 2.80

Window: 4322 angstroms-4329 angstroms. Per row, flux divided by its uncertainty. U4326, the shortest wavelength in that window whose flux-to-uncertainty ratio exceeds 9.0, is 4322.52 angstroms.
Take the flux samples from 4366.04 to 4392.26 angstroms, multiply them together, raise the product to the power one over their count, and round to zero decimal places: 24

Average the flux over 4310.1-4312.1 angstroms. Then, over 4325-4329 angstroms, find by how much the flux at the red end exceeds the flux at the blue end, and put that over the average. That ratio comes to 0.41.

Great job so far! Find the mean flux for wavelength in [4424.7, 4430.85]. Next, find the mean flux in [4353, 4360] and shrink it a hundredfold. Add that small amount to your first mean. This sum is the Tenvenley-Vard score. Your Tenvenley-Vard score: 24.7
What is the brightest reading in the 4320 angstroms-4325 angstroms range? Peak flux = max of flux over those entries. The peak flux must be 27.5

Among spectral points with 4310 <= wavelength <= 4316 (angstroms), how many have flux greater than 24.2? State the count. 2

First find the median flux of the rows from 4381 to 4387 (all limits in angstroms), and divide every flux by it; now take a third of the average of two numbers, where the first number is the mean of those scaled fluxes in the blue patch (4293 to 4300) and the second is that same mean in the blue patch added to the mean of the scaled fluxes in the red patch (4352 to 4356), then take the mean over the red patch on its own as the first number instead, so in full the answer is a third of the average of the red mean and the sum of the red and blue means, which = 0.44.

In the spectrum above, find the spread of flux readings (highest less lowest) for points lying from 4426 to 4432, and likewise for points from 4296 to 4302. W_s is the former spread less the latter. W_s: 1.0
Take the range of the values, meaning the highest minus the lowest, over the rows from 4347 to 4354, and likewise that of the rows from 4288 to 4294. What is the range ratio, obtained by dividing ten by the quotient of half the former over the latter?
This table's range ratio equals 24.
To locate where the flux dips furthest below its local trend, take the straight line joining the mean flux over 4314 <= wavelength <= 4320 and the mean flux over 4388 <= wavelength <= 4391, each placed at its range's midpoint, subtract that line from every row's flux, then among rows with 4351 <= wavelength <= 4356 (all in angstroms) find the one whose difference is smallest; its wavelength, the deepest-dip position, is 4352.48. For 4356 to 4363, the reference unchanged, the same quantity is 4359.50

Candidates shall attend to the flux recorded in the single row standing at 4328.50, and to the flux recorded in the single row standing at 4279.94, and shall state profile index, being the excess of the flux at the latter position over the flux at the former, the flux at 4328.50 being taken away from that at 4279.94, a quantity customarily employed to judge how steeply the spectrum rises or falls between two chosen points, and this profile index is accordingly -4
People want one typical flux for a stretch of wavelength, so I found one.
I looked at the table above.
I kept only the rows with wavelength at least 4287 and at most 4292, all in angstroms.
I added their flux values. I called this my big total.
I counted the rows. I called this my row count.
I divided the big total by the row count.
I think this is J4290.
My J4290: 12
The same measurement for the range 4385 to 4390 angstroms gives 25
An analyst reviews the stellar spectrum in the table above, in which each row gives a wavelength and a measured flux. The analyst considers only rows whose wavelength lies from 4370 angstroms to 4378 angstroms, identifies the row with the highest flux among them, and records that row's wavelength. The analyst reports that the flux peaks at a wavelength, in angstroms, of 4373.58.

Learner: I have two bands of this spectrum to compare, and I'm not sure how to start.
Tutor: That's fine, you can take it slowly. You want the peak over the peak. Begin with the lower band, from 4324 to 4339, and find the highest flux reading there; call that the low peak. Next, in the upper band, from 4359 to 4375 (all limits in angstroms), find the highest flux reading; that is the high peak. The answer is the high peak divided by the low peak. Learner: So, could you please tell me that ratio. 0.94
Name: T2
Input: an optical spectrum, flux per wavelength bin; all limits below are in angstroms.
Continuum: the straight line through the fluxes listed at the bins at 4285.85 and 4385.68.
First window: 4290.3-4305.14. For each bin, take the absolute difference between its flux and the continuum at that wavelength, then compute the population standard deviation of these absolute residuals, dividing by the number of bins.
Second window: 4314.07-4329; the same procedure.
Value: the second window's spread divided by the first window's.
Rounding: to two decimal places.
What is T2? 0.72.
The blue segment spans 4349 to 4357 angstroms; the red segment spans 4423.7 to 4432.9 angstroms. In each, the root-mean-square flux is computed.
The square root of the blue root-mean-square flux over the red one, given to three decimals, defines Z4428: 0.932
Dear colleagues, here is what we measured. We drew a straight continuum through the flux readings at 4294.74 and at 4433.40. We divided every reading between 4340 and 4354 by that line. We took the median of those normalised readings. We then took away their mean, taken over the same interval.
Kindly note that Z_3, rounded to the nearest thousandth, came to 0.004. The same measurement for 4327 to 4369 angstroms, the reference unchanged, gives -0.003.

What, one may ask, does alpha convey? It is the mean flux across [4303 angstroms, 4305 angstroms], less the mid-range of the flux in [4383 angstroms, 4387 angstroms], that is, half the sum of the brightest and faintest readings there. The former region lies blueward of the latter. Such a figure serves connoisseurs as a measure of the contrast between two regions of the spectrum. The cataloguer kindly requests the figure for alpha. -1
